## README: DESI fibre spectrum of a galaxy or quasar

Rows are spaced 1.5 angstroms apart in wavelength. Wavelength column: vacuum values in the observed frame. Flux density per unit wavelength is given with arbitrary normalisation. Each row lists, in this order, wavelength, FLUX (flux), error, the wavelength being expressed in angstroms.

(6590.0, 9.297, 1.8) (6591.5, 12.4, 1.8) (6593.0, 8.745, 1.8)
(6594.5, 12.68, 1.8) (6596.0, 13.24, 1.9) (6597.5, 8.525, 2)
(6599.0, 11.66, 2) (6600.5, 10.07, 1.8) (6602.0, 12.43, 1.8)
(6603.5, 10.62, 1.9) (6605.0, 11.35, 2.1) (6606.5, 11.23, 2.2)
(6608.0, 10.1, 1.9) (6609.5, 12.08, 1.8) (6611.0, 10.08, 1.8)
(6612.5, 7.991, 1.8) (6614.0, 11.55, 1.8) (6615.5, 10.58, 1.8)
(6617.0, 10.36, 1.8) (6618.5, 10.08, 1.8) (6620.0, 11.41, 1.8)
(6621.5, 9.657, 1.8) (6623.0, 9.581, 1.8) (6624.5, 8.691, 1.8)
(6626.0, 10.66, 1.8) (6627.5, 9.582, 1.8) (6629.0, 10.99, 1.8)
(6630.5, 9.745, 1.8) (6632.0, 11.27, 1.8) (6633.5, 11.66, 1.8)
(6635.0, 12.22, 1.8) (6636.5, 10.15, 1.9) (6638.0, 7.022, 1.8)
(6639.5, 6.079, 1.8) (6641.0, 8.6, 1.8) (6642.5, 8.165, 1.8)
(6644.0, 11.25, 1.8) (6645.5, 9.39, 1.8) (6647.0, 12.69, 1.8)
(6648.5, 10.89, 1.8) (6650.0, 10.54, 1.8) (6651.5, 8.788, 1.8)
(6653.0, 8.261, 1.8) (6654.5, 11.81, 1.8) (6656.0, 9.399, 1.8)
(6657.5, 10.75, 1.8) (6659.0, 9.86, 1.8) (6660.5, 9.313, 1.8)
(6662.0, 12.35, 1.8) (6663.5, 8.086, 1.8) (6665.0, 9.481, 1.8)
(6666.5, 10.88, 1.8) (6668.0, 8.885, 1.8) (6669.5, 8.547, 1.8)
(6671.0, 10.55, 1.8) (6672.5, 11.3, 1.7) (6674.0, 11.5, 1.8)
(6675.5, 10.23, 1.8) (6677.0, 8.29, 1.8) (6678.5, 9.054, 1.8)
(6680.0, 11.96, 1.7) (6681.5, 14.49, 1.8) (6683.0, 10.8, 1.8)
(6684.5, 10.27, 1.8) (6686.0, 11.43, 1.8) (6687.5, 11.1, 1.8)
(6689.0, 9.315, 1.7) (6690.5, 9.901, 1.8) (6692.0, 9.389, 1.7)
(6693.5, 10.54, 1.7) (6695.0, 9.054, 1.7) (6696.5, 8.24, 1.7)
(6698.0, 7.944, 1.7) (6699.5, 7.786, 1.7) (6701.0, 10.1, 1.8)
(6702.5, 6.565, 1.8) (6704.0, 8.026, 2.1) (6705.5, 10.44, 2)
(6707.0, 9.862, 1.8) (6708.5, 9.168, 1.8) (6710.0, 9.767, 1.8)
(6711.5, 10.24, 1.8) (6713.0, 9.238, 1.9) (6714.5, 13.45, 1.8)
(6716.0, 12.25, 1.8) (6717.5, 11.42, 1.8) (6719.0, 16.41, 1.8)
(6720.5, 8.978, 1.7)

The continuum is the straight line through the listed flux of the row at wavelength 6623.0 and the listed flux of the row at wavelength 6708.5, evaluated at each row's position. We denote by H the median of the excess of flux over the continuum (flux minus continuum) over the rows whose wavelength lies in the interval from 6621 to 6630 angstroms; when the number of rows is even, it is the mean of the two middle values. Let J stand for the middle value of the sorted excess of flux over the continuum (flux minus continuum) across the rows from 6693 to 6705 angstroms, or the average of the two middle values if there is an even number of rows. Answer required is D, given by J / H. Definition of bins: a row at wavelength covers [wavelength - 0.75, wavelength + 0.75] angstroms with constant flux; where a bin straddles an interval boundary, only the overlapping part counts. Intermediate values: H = 0.05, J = -1.1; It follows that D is -23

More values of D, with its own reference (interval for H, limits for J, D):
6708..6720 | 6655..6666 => 0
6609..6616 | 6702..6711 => 0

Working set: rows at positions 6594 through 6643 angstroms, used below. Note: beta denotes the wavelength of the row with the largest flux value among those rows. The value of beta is 6596.0 angstroms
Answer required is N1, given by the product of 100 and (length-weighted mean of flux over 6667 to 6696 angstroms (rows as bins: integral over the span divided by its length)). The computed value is 1033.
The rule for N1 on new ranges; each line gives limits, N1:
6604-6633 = 1038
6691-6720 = 998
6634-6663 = 987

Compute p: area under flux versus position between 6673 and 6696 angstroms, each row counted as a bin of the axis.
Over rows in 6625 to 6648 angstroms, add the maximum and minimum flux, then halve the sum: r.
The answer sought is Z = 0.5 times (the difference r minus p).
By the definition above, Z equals -116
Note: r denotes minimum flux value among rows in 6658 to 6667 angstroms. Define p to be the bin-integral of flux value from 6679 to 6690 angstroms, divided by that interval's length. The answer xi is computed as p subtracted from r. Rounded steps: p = 11.3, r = 8.086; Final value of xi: -3.2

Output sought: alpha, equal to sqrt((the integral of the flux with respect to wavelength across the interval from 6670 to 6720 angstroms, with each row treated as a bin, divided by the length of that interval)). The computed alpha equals 3.21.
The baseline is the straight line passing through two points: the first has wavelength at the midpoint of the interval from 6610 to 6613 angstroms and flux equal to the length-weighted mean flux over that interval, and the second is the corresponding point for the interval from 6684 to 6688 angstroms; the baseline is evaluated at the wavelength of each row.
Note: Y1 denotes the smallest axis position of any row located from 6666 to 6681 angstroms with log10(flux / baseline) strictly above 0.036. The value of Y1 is 6680.0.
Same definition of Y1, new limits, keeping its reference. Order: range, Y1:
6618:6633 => 6620.0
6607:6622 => 6609.5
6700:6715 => 6714.5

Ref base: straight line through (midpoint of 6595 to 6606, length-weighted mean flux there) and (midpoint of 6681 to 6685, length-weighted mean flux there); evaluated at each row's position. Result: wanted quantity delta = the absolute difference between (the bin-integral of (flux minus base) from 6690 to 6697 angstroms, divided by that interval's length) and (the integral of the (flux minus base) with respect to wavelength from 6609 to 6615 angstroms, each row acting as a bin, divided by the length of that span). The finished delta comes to 1.5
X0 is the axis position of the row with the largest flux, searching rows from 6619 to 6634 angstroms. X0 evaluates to 6633.5 angstroms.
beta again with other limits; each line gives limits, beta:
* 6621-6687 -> 6681.5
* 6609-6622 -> 6609.5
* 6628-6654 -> 6647.0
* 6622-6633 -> 6632.0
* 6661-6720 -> 6719.0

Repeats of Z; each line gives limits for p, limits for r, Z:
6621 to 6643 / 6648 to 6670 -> -101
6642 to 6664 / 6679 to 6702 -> -106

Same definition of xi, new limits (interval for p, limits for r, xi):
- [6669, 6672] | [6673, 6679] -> -1.5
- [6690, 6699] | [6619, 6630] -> -0.4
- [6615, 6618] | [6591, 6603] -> -1.9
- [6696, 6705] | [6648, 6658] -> 0.1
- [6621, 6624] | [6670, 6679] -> -1.2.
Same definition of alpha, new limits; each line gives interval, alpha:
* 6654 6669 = 3.17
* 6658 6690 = 3.22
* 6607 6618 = 3.23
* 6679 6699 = 3.21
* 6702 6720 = 3.26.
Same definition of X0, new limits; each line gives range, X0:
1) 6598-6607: 6602.0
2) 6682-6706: 6686.0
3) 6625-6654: 6647.0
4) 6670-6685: 6681.5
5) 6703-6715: 6714.5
